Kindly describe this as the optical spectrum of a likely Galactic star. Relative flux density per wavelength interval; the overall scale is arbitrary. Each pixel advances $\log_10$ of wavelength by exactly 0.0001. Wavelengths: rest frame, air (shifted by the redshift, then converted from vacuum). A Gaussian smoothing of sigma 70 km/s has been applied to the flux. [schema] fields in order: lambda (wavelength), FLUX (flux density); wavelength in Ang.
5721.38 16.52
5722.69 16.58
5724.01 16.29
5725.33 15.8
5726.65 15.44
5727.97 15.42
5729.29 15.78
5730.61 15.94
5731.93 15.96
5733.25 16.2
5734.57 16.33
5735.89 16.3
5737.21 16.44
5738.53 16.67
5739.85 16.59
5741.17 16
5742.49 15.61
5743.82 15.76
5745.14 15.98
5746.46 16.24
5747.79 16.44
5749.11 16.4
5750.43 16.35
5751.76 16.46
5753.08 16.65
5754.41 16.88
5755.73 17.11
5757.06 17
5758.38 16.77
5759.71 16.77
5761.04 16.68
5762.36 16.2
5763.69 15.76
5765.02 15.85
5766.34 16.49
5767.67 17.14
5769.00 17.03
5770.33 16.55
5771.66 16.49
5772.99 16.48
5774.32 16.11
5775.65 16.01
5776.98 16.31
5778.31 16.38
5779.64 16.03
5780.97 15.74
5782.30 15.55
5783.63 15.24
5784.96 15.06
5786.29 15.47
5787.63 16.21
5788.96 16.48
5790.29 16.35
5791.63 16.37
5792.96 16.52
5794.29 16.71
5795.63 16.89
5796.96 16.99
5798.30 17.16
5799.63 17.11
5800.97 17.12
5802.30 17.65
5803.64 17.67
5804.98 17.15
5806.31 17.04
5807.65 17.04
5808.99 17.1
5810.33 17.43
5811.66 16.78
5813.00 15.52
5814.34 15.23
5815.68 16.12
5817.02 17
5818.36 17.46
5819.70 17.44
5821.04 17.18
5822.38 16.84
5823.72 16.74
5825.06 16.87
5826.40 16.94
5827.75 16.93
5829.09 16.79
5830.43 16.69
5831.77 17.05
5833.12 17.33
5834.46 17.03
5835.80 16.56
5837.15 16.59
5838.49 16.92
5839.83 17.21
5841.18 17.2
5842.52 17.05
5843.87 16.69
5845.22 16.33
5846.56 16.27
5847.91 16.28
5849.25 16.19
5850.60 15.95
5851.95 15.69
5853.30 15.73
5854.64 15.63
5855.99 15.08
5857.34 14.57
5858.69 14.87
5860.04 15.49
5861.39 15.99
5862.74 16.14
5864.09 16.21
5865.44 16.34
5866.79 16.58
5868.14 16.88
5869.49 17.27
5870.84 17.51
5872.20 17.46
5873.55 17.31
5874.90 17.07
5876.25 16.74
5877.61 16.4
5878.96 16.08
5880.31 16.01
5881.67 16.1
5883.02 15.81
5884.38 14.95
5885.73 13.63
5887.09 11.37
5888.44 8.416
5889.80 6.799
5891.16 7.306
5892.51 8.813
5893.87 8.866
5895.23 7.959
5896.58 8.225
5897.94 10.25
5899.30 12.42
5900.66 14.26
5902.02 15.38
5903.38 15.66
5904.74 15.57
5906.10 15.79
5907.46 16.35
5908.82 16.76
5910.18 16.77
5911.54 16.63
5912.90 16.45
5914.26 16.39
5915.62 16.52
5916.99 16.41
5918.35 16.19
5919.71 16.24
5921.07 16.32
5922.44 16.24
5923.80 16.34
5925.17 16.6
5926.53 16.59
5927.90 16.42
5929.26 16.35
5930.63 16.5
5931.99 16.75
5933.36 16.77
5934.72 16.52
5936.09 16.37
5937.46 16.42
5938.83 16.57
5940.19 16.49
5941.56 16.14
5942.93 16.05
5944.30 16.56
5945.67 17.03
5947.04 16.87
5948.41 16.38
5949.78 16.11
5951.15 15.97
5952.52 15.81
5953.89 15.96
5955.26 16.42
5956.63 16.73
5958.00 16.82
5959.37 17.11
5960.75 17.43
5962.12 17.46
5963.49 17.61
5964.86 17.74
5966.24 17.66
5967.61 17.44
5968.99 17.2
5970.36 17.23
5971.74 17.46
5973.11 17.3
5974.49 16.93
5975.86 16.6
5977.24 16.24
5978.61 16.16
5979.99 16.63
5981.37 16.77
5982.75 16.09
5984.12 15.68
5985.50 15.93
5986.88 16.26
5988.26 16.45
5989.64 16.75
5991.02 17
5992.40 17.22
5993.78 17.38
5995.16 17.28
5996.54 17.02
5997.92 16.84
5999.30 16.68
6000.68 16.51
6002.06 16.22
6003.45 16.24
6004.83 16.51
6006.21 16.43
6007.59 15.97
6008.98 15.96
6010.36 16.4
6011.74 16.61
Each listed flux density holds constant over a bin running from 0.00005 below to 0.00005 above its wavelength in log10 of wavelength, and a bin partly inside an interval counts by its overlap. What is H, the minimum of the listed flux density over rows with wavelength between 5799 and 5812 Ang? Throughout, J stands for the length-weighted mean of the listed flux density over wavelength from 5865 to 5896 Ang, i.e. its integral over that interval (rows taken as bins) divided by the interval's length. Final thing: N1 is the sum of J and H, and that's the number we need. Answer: 30.7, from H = 16.78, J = 13.95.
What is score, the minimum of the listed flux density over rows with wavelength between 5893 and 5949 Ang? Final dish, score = 7.959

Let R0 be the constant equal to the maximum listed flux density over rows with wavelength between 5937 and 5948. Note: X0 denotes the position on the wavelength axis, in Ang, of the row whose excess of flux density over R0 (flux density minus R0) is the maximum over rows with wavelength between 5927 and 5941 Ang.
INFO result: 5933.36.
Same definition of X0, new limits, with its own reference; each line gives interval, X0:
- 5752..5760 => 5755.73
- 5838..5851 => 5839.83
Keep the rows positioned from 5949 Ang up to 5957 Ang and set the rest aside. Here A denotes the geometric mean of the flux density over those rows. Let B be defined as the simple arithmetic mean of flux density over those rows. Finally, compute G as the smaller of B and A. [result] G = 16.2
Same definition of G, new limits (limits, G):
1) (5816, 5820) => 17.3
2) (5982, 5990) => 16.2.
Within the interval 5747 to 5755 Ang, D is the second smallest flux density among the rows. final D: 16.4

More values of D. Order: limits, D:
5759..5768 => 15.85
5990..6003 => 16.51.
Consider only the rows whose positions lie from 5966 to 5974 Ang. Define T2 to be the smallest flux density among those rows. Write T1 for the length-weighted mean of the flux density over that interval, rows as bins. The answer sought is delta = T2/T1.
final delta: 0.991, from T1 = 17.4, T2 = 17.2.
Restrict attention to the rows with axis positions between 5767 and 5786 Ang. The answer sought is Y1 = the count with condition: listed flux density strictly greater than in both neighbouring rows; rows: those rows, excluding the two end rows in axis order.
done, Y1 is 1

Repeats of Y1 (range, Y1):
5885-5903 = 1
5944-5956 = 1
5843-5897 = 5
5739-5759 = 2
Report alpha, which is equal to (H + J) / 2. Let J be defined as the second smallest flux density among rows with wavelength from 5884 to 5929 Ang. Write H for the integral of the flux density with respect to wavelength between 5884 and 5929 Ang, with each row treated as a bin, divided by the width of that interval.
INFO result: 10.6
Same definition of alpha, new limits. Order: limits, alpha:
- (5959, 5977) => 17.1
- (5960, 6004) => 16.4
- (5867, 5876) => 17.1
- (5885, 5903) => 8.8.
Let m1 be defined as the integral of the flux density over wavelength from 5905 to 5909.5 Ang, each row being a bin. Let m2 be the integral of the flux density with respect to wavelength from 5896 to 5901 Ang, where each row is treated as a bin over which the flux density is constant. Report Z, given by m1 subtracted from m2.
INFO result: -17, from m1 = 73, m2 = 56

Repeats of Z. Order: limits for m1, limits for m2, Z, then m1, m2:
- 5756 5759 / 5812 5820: 81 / 51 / 131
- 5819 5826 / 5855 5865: 36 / 119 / 155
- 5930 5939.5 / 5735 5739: -91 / 157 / 66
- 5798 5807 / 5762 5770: -24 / 156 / 131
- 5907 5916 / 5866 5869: -99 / 149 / 50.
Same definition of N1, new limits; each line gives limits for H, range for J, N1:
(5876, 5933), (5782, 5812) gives 23.5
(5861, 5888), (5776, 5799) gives 27.6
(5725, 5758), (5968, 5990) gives 32.0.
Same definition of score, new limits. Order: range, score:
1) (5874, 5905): 6.799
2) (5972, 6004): 15.68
